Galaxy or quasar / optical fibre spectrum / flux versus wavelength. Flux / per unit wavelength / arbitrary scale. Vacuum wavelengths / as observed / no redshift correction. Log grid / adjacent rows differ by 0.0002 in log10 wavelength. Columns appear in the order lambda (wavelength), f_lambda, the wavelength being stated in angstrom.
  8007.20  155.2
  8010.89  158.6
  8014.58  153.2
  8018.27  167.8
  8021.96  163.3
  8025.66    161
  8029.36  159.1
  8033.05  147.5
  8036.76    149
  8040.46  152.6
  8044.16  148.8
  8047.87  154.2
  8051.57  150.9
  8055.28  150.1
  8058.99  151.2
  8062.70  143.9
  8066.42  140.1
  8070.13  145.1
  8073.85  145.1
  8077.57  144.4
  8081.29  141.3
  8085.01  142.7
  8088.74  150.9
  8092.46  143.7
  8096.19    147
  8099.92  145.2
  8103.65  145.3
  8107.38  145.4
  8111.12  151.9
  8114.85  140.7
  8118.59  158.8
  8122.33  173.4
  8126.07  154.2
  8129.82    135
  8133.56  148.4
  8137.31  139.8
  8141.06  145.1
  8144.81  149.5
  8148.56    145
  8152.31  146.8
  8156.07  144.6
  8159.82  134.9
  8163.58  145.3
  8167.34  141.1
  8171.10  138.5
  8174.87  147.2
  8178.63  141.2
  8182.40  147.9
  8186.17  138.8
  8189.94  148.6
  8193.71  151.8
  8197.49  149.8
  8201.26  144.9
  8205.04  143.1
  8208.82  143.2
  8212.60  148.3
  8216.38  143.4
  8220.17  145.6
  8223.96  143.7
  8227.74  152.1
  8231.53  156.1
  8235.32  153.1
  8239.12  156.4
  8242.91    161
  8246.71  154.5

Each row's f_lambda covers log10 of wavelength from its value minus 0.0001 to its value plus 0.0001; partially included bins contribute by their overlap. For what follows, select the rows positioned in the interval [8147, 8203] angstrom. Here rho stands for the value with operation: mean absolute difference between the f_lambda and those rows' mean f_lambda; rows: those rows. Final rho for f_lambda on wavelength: 3.7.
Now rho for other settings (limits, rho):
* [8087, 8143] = 6.4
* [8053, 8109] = 2.3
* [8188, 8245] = 4.6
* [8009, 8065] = 5.3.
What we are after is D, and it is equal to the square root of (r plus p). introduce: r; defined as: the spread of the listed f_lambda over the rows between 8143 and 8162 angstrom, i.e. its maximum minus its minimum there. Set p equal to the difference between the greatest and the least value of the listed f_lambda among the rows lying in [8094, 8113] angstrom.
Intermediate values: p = 7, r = 14.6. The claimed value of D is 4.6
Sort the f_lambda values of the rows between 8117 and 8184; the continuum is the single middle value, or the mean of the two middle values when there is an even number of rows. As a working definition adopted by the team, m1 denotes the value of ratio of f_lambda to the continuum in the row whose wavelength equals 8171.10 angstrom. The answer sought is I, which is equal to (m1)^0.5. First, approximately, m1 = 0.95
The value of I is 0.98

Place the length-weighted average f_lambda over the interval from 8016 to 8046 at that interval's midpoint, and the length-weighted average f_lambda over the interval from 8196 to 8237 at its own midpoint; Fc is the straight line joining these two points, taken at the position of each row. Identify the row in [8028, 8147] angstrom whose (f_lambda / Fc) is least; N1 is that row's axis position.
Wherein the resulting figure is 8129.82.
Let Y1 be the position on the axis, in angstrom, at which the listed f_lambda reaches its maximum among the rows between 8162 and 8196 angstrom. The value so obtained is 8193.71 angstrom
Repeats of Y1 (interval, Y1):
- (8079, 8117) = 8111.12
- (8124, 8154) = 8126.07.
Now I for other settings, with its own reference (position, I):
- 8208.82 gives 0.99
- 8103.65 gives 1.00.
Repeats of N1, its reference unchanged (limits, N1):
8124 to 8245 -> 8129.82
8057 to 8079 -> 8066.42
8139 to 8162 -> 8159.82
